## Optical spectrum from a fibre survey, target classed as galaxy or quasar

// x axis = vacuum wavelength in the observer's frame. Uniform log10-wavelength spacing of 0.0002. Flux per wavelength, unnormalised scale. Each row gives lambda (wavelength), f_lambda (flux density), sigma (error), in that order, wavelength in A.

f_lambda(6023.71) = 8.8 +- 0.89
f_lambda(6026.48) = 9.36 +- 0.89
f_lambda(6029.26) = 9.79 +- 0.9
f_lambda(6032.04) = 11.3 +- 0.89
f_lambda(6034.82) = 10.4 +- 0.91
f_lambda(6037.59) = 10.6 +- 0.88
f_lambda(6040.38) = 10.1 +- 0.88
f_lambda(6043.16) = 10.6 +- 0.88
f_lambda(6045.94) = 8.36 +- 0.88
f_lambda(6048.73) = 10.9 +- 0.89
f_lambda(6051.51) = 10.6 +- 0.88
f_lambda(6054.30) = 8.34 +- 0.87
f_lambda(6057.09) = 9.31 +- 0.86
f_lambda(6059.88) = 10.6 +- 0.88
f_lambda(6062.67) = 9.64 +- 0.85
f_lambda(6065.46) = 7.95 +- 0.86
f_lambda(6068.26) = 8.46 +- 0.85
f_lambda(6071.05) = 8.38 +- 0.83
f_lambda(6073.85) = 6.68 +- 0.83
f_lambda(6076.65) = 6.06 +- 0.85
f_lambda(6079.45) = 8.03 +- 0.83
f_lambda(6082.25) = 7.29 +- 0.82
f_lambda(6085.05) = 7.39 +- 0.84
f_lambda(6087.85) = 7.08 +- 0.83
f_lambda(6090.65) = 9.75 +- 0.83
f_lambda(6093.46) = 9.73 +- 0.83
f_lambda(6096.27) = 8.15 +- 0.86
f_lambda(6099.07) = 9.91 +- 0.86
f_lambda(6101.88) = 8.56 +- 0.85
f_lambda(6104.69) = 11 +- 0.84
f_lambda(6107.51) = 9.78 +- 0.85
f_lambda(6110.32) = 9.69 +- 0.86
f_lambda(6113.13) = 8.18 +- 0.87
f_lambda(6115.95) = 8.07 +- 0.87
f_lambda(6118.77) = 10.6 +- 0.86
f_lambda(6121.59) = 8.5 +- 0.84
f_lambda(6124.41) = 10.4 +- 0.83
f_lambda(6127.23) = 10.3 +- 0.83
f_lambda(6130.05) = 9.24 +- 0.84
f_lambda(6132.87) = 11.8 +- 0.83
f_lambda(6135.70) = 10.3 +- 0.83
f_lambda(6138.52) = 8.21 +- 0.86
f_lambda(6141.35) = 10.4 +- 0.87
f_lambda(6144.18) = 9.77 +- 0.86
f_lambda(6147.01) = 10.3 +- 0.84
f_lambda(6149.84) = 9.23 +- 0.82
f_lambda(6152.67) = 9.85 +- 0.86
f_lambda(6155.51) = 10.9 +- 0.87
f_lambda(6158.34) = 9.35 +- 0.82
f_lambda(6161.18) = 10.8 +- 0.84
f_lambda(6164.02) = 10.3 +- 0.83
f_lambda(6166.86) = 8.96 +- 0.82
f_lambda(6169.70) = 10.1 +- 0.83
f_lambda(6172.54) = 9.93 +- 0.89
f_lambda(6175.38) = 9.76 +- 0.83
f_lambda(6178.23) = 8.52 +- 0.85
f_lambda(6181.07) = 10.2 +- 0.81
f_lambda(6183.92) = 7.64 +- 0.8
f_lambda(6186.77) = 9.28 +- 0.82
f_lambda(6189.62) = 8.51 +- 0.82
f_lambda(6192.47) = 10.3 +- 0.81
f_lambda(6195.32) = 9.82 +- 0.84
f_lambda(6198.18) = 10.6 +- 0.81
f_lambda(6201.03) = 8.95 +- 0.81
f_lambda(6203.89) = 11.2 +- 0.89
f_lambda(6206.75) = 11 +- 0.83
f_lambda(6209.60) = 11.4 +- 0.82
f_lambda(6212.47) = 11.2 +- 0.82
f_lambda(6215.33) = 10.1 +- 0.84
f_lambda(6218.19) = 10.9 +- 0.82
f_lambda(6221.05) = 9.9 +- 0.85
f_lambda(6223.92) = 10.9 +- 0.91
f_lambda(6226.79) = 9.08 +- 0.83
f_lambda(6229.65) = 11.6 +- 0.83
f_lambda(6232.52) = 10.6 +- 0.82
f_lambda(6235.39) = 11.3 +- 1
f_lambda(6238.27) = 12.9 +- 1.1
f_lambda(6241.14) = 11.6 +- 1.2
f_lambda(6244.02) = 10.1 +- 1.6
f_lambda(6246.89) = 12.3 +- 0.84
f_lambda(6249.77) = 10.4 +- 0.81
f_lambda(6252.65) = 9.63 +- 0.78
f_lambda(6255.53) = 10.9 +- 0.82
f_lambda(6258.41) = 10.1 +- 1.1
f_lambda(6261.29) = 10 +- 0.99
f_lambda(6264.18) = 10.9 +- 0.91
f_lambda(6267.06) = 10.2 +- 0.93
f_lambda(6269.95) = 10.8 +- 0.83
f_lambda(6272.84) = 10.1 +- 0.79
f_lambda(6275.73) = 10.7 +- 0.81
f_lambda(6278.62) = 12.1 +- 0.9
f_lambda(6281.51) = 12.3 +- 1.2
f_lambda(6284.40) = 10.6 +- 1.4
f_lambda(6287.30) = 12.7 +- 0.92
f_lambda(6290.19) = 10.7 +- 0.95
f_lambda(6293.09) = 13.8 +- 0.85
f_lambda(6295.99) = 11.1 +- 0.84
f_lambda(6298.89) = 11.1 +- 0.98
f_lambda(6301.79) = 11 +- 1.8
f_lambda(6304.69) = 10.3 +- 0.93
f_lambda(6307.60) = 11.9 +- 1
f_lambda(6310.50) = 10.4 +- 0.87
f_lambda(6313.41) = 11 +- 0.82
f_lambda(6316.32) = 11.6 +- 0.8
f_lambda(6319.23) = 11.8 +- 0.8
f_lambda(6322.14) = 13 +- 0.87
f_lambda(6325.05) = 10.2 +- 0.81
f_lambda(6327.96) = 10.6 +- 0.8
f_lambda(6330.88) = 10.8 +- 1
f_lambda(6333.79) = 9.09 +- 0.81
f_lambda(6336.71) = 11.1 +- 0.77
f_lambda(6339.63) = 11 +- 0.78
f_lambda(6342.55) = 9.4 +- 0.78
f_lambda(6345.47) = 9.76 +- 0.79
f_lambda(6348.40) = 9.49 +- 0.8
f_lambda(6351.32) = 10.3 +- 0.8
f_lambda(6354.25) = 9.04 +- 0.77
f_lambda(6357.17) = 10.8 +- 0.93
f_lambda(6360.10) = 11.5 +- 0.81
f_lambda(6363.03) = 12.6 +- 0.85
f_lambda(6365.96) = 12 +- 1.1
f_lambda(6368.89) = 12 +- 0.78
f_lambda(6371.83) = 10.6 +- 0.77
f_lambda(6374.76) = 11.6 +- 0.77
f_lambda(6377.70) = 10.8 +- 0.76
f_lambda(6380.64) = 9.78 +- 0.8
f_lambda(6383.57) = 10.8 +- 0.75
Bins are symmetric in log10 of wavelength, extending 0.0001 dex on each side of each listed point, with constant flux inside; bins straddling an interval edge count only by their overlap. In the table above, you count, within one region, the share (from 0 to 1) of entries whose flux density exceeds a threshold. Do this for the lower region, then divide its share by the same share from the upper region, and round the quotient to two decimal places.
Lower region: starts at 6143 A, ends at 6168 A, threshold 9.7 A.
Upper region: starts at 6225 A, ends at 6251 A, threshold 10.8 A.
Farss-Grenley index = 1.20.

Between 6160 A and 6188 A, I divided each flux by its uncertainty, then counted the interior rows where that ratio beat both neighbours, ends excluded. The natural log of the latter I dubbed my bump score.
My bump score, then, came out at 1.1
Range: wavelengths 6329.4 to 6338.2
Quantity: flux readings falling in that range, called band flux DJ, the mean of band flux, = 10.3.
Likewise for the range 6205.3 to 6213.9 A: 11.2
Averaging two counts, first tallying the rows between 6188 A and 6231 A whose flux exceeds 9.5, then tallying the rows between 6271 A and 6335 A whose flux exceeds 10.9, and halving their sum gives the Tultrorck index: 12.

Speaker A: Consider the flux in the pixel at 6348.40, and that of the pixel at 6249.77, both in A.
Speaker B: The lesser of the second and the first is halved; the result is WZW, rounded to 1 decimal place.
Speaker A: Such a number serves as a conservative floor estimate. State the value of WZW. 4.7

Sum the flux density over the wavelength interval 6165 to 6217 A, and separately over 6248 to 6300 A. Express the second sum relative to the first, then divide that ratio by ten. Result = 0.112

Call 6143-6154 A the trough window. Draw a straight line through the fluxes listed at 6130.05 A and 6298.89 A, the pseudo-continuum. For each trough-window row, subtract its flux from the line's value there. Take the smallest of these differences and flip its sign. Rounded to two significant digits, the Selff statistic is 0.87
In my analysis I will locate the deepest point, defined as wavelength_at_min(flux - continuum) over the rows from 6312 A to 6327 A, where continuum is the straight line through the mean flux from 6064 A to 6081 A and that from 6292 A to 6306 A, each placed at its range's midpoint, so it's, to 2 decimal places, 6325.05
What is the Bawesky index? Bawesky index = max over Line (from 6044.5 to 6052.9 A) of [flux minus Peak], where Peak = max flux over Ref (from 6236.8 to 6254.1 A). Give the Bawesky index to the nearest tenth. -2.0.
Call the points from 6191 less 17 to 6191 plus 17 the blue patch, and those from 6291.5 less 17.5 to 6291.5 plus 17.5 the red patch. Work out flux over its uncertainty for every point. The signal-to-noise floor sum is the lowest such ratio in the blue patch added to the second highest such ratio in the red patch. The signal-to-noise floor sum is 23.4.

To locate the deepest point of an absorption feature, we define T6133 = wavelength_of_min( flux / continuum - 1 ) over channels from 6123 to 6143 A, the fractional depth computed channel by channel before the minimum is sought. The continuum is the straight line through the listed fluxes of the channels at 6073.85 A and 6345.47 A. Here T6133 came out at 6138.52 A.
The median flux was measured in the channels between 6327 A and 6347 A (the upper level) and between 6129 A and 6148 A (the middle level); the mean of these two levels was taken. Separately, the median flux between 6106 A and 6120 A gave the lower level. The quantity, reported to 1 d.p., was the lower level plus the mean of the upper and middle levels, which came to 20.1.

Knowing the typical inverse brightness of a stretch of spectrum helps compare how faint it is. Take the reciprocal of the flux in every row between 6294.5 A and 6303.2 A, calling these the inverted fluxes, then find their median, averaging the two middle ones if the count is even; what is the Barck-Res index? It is 0.090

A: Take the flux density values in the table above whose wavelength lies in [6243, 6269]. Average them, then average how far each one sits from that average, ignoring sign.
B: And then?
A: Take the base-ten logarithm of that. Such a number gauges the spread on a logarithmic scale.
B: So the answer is -0.24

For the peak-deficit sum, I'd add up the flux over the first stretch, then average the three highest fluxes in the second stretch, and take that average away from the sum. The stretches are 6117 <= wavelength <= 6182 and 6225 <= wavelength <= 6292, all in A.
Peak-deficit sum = 215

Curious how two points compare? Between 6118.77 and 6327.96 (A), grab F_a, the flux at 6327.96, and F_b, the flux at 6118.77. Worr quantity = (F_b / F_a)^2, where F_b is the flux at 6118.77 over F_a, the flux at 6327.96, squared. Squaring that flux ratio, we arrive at 1.0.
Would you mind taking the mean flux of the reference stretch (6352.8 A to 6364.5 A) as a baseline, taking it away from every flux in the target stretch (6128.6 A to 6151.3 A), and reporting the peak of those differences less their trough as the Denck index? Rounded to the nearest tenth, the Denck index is 3.6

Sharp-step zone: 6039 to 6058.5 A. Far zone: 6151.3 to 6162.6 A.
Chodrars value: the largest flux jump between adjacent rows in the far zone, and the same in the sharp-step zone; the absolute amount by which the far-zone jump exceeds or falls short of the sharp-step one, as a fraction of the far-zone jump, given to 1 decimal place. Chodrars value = 0.6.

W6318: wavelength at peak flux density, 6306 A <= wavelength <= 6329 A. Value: 6322.14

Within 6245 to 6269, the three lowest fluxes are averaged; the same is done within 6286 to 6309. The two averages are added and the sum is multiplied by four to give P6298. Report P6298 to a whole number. 82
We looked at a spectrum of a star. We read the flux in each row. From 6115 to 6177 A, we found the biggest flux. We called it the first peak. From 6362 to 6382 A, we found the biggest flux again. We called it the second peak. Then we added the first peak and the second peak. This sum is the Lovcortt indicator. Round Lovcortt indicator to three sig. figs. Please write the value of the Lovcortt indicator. 24.4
